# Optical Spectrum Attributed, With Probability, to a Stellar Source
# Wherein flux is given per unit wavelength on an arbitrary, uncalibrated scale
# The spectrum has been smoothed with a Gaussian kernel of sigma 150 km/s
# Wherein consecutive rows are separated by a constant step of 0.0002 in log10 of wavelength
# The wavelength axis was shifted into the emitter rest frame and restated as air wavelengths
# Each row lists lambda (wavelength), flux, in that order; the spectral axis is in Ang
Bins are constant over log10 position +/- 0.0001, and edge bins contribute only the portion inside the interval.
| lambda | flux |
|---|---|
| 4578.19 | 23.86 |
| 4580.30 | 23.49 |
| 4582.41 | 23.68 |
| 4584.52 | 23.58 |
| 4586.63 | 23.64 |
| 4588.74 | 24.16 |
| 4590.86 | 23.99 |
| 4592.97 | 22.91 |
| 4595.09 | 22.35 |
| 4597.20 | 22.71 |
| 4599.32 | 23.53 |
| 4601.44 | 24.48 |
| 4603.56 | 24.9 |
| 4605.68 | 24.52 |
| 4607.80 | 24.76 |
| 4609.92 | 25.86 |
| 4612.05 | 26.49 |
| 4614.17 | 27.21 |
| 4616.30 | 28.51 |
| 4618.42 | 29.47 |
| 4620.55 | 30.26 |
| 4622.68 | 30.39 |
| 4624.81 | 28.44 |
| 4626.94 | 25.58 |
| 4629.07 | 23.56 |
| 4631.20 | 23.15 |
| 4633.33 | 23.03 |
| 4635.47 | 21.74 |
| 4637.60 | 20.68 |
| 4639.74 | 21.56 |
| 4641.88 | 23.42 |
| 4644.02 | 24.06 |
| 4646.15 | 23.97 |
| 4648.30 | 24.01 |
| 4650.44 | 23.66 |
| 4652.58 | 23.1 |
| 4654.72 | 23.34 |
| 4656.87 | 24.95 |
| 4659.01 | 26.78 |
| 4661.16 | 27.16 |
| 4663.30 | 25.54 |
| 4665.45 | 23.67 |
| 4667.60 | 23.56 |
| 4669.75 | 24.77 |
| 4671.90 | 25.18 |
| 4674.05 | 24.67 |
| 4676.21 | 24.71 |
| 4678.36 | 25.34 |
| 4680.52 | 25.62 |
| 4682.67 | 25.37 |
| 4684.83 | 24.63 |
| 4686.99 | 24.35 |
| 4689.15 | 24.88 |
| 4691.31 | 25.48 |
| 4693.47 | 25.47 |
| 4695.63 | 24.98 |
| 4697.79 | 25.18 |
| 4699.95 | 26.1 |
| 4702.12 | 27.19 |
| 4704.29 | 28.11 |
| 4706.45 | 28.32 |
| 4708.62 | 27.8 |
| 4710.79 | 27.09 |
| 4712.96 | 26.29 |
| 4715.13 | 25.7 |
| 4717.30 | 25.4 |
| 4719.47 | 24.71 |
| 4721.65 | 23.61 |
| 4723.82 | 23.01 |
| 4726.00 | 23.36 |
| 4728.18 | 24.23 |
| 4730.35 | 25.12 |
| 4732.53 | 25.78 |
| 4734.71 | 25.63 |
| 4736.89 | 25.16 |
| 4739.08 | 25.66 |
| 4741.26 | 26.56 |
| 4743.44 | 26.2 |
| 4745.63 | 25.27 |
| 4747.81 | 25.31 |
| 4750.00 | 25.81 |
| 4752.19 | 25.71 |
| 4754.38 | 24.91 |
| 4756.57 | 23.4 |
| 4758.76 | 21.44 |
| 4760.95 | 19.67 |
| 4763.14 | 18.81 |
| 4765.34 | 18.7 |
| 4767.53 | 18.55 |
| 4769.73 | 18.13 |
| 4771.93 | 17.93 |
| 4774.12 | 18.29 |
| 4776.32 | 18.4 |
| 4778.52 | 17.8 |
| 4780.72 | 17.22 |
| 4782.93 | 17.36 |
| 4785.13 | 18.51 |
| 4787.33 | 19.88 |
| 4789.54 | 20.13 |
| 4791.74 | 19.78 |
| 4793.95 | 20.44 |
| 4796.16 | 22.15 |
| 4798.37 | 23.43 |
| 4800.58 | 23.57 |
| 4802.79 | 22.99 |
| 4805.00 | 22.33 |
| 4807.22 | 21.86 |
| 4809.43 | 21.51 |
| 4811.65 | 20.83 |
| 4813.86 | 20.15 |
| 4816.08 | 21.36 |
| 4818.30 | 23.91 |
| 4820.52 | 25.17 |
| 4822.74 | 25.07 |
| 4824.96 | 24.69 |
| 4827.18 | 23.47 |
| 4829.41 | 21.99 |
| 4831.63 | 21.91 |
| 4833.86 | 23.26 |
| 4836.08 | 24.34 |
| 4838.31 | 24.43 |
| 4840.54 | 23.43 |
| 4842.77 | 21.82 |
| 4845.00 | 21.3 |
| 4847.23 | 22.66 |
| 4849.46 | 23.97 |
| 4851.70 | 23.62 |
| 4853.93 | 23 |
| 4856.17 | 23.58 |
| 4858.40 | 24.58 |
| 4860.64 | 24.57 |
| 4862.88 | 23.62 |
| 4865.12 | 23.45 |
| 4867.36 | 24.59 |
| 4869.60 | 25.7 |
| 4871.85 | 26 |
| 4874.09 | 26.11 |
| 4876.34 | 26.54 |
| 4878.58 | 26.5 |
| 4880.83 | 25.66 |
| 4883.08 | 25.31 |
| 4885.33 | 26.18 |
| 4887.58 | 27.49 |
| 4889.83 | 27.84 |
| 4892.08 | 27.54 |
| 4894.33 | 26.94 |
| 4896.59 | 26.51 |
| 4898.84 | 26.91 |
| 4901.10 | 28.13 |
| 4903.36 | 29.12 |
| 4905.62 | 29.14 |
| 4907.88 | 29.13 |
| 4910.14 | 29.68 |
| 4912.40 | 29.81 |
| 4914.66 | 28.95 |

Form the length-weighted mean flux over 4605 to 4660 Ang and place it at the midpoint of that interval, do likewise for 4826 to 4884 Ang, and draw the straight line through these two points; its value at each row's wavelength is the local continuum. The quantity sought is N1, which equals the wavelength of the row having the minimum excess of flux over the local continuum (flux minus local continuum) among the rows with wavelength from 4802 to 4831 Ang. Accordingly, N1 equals 4813.86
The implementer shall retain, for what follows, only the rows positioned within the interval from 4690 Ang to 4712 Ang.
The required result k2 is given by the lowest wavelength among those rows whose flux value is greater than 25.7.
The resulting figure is 4699.95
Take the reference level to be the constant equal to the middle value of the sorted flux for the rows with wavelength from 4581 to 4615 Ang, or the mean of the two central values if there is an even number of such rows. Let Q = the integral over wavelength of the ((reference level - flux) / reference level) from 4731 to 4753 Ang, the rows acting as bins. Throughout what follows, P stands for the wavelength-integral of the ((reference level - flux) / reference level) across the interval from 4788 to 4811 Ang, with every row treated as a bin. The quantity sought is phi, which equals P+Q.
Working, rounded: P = 2.2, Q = -1.5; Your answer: 1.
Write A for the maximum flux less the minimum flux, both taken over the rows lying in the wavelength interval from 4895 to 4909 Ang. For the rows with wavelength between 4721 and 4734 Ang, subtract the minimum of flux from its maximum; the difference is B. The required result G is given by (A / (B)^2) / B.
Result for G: 0.12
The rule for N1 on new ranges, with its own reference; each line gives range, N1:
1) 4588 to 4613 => 4595.09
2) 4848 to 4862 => 4853.93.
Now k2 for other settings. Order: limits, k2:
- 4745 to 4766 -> 4750.00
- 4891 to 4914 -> 4892.08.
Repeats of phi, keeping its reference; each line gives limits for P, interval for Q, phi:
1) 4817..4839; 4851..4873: 0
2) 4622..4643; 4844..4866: 1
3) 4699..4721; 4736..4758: -3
